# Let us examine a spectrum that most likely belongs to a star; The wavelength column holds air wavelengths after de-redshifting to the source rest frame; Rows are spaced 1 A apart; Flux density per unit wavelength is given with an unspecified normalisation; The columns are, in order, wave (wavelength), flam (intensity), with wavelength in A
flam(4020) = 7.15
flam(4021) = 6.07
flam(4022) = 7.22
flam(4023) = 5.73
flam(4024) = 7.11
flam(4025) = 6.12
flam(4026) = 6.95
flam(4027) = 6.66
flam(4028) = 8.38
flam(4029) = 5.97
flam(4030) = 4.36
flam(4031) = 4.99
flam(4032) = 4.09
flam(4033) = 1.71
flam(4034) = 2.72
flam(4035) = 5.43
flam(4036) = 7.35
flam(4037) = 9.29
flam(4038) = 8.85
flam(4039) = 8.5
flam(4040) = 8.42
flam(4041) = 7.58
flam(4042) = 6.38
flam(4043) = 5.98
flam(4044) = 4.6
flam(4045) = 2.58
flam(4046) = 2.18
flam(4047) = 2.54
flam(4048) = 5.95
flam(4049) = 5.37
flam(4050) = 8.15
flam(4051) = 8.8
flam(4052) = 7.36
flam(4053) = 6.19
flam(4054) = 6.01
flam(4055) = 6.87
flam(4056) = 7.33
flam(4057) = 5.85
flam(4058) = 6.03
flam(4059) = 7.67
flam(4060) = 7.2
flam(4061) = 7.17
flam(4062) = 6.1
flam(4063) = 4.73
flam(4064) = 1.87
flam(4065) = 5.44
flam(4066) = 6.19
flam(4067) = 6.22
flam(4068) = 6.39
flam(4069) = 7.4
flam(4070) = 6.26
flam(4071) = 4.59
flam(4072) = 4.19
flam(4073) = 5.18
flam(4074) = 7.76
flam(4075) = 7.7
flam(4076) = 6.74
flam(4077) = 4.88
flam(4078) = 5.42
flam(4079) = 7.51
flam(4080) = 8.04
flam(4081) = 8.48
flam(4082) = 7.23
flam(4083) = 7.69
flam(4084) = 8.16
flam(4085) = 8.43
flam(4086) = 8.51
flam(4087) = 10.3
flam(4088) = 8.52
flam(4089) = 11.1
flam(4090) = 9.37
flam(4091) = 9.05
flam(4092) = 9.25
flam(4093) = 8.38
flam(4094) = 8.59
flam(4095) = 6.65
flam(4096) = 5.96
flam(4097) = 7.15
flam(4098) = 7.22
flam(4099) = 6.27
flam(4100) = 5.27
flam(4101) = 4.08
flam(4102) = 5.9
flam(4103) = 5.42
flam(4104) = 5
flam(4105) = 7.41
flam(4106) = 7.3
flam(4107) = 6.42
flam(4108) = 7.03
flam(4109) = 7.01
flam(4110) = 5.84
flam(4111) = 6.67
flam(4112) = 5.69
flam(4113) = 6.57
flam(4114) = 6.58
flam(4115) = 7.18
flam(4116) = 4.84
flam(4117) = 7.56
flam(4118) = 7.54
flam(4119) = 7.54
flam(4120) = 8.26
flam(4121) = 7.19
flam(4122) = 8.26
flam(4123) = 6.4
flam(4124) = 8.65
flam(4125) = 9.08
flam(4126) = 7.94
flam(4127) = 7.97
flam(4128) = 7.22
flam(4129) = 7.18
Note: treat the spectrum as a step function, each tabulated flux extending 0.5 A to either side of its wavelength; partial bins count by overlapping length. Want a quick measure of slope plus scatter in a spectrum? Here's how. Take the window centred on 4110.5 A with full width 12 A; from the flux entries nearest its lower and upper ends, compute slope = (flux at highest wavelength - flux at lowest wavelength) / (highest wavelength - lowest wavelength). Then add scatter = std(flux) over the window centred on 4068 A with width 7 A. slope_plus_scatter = 0.6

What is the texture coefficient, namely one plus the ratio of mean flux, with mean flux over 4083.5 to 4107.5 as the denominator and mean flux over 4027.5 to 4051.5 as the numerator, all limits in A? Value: 1.78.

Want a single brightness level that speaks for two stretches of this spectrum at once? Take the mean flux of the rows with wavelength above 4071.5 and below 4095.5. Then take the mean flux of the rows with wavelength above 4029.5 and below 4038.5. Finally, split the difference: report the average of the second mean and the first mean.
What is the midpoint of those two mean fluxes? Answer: 6.61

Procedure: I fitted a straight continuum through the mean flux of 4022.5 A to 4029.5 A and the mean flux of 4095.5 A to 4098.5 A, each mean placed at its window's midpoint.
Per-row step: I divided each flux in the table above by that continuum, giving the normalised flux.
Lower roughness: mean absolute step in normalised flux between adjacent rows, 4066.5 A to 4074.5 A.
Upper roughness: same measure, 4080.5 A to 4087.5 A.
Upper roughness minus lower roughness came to -0.06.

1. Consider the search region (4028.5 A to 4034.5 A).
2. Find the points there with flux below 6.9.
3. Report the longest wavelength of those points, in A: 4034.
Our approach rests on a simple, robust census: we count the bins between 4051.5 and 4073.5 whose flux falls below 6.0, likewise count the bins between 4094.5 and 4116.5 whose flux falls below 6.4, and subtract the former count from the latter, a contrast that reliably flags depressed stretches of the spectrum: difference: 3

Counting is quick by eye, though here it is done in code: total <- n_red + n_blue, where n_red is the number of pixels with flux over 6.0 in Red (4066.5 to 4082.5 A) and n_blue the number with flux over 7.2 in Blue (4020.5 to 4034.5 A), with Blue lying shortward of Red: 13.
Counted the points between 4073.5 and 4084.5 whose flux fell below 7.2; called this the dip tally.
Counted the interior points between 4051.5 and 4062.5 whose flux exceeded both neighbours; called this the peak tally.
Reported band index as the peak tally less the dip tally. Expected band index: -1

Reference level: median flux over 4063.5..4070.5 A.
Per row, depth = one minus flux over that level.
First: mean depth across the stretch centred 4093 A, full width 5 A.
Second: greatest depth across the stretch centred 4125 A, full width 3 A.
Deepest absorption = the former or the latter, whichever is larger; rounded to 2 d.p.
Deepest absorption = -0.28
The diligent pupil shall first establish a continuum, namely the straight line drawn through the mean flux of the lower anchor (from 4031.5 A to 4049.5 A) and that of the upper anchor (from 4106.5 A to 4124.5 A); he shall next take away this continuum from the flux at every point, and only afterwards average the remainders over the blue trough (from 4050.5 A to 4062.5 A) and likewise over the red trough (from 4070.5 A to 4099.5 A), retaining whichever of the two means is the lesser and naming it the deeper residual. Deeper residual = 1.0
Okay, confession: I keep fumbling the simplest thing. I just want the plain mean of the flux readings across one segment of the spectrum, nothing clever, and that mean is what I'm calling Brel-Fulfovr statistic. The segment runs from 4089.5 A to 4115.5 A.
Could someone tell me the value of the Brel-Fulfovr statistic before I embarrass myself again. 6.8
